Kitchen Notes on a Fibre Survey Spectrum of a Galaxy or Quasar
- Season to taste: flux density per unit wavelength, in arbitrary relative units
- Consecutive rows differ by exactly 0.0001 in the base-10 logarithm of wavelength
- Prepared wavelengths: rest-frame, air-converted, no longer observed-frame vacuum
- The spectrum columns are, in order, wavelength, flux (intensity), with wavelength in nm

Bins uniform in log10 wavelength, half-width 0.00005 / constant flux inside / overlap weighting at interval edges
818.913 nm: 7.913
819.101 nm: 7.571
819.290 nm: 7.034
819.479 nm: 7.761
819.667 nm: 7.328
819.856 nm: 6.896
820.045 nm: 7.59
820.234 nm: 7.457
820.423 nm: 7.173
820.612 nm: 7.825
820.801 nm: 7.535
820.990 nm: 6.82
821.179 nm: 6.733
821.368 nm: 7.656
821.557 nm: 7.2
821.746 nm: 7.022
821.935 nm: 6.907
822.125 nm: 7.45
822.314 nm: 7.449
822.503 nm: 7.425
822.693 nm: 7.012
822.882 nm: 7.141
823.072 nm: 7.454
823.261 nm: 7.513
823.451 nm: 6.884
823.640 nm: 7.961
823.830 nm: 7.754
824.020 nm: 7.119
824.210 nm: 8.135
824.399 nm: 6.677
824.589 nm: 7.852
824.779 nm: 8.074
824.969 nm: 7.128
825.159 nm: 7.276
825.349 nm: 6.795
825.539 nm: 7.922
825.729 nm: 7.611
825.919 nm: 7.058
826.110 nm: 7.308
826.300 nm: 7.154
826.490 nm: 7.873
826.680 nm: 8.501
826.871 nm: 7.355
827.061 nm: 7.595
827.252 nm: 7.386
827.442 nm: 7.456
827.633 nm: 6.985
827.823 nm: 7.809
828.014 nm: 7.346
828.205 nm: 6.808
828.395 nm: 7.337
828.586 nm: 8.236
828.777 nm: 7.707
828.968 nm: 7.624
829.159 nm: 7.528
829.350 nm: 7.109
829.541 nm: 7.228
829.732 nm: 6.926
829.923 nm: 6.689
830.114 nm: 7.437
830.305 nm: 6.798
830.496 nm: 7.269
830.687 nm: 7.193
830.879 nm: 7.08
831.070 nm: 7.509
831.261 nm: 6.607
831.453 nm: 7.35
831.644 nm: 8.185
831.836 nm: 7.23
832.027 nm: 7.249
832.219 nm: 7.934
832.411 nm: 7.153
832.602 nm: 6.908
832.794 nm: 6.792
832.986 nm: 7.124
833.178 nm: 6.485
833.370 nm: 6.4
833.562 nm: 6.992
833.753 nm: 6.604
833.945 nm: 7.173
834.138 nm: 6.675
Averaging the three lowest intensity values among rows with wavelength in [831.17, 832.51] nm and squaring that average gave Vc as 49.0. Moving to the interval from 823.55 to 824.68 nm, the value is 51.6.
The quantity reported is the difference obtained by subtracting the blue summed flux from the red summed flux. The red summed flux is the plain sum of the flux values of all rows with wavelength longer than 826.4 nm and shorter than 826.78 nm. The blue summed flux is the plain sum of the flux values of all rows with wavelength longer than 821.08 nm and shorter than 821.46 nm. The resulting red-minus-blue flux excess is 2.0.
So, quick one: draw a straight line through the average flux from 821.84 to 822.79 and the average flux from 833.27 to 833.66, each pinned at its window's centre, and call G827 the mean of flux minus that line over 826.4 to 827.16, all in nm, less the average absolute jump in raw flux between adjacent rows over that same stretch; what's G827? 0.13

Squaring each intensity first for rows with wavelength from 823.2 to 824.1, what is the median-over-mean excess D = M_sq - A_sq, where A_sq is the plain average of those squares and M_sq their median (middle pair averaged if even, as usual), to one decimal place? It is 0.8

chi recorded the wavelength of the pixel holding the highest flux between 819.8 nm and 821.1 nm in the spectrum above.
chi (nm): 820.612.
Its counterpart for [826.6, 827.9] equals 826.680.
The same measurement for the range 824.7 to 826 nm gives 824.779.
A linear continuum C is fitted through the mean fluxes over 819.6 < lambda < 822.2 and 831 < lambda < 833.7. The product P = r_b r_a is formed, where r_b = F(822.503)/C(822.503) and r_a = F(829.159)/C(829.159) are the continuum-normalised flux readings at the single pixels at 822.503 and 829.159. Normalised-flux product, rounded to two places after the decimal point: 1.08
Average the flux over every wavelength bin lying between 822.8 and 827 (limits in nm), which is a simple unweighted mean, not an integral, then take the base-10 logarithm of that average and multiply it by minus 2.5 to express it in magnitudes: -2.18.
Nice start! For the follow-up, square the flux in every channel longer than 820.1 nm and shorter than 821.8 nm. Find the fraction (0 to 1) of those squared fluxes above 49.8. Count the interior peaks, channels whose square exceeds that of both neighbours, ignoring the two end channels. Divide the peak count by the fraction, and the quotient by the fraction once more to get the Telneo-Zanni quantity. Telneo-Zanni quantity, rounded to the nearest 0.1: 4.5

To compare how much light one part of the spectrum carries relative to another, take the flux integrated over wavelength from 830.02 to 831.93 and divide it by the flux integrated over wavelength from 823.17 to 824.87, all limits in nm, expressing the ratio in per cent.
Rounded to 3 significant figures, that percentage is 108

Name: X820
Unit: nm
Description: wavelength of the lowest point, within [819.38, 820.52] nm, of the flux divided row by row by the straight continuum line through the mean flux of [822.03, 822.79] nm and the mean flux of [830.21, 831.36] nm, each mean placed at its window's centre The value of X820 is 819.856 nm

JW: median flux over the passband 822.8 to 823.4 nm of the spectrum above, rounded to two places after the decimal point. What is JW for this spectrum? 7.45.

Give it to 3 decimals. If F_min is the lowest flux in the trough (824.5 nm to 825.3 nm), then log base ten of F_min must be 0.853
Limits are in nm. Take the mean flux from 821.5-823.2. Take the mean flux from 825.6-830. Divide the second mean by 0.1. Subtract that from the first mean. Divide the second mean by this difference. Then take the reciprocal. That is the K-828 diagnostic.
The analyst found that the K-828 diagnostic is -9.03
